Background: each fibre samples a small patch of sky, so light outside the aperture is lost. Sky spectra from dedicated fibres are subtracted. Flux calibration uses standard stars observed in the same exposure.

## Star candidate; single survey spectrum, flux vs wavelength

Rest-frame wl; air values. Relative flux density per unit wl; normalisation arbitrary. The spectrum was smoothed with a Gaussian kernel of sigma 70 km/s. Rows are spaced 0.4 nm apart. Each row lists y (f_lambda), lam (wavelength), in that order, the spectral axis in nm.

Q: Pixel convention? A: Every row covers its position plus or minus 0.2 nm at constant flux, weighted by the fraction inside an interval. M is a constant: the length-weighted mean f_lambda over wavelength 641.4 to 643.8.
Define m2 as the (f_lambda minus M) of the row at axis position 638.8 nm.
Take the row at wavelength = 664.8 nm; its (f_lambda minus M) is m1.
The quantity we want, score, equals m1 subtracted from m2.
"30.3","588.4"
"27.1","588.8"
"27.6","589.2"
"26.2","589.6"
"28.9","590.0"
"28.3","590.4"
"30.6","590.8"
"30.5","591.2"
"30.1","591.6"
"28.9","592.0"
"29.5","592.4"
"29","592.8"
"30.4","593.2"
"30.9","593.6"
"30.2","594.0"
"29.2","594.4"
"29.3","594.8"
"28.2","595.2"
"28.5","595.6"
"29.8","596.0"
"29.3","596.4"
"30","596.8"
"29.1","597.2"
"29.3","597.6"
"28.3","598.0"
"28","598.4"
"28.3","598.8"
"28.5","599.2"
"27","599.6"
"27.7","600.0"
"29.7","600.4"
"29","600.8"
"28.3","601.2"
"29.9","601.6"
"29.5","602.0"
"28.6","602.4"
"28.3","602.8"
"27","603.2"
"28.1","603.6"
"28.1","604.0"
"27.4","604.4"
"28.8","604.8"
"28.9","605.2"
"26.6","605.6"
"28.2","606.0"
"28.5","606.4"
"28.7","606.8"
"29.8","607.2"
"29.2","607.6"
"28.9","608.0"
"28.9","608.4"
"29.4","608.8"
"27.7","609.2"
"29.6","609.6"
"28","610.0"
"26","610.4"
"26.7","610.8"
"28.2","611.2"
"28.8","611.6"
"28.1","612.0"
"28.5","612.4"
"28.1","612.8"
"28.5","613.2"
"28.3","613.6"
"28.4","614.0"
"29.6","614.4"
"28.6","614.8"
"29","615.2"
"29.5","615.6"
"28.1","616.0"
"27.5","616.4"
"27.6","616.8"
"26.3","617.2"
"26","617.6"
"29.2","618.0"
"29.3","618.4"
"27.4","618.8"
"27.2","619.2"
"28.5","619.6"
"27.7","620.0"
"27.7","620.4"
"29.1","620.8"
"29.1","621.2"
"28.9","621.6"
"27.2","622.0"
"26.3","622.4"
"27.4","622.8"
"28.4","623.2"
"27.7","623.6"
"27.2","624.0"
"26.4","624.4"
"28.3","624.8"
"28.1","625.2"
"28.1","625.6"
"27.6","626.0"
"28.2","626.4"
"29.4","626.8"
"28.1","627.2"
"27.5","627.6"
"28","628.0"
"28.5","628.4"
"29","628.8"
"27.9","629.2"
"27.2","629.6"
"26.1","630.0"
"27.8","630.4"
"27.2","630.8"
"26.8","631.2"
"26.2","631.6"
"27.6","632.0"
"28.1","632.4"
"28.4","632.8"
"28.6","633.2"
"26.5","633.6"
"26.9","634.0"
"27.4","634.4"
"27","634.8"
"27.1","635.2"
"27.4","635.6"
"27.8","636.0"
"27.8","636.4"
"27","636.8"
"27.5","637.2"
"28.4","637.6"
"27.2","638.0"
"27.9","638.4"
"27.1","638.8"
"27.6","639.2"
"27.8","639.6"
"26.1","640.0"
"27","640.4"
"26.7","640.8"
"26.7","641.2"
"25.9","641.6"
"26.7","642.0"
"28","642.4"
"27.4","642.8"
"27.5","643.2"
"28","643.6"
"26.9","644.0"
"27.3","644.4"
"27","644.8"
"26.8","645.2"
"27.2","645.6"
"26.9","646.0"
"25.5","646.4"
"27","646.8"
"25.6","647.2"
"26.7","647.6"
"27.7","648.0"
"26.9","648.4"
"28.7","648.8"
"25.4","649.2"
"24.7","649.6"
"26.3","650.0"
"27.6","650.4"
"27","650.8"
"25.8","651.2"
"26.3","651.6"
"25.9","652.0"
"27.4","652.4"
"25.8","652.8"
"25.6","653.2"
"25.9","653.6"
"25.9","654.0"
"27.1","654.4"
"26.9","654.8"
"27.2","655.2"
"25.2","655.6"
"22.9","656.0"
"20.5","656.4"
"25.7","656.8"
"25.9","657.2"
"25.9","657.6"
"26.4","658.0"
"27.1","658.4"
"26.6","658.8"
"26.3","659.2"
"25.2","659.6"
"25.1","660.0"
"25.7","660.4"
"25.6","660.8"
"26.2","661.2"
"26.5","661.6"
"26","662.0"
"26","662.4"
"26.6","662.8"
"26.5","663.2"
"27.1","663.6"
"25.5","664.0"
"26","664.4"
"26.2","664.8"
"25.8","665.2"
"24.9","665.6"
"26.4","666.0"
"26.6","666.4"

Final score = 0.9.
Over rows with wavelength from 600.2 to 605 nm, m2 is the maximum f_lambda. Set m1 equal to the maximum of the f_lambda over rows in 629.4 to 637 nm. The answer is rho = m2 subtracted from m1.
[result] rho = -1.3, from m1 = 28.6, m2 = 29.9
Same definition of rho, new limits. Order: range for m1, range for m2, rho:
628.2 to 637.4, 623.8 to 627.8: -0.4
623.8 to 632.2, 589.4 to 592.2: -1.2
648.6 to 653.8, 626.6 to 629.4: -0.7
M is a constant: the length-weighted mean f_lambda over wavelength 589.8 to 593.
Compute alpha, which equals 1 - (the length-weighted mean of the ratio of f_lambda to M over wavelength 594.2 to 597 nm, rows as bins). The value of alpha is 0.010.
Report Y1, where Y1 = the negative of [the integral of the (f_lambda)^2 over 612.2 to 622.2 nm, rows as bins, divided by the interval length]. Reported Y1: -797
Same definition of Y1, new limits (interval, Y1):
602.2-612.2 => -799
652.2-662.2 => -667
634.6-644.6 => -744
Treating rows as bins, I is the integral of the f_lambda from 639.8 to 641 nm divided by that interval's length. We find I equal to 26.6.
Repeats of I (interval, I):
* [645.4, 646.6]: 26.5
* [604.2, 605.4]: 28.4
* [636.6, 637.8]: 27.6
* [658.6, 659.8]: 26.0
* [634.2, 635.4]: 27.2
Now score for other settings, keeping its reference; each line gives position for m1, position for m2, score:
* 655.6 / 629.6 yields 2.0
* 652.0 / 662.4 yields 0.1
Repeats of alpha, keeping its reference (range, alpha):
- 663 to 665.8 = 0.118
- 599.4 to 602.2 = 0.025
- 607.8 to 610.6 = 0.038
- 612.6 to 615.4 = 0.028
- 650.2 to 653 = 0.099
